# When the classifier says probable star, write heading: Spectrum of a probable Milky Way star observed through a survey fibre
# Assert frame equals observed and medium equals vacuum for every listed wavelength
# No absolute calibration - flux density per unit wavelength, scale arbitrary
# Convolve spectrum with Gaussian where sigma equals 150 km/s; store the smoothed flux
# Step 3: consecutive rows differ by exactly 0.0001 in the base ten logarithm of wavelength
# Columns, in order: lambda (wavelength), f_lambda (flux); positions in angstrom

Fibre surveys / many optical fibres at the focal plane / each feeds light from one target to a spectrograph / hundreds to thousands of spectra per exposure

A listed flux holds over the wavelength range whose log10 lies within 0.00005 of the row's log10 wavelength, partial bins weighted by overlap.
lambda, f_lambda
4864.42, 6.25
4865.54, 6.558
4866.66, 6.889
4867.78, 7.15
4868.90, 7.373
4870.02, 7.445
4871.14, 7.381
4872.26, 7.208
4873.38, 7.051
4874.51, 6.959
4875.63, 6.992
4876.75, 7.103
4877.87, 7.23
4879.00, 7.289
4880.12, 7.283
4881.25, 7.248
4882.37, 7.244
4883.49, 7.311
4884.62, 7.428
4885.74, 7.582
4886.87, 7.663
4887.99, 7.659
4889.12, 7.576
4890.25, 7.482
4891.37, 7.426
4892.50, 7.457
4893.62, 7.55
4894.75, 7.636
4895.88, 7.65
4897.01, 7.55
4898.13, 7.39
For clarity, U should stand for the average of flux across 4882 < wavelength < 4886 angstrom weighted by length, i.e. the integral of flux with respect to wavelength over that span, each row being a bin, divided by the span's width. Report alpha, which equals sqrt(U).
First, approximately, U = 7.39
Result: 2.72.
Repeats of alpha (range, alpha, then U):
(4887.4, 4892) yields 2.74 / 7.53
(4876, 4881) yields 2.69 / 7.21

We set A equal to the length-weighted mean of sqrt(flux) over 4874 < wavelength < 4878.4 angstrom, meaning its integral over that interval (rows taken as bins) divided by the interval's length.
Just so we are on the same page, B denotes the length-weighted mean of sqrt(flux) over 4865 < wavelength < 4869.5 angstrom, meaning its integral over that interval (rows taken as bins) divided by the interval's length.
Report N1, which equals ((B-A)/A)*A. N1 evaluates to -0.017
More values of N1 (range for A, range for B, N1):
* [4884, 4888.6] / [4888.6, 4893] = -0.016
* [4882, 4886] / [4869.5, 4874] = -0.026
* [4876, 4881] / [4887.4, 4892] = 0.060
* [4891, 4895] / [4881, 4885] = -0.036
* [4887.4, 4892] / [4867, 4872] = -0.038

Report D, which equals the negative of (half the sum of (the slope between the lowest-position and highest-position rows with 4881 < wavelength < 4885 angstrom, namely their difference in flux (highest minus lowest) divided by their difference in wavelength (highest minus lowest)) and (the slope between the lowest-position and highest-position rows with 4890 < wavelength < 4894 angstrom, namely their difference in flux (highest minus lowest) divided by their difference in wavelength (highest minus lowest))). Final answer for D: -0.04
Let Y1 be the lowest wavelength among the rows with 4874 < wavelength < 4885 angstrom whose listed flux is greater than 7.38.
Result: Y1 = 4884.62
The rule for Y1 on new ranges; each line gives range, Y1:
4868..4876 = 4870.02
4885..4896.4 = 4885.74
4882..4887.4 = 4884.62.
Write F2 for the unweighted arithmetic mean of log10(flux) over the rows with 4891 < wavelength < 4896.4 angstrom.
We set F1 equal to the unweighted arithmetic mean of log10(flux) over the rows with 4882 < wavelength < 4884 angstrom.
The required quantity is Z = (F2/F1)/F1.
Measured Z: 1.18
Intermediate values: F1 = 0.862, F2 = 0.878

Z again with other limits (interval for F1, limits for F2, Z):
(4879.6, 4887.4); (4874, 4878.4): 1.13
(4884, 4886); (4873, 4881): 1.11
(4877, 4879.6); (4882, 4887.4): 1.18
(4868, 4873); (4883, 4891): 1.17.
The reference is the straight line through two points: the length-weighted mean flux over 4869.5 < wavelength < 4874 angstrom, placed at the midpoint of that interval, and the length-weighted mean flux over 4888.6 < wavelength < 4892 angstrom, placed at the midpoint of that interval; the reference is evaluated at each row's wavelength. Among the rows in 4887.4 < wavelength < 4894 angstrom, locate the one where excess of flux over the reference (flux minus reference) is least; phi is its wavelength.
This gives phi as 4891.37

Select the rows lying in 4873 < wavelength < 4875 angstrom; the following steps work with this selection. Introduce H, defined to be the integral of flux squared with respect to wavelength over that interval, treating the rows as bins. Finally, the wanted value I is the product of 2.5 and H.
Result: 244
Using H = 98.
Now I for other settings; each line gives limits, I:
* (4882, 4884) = 266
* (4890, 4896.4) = 909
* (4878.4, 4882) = 475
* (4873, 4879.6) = 833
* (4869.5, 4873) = 471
